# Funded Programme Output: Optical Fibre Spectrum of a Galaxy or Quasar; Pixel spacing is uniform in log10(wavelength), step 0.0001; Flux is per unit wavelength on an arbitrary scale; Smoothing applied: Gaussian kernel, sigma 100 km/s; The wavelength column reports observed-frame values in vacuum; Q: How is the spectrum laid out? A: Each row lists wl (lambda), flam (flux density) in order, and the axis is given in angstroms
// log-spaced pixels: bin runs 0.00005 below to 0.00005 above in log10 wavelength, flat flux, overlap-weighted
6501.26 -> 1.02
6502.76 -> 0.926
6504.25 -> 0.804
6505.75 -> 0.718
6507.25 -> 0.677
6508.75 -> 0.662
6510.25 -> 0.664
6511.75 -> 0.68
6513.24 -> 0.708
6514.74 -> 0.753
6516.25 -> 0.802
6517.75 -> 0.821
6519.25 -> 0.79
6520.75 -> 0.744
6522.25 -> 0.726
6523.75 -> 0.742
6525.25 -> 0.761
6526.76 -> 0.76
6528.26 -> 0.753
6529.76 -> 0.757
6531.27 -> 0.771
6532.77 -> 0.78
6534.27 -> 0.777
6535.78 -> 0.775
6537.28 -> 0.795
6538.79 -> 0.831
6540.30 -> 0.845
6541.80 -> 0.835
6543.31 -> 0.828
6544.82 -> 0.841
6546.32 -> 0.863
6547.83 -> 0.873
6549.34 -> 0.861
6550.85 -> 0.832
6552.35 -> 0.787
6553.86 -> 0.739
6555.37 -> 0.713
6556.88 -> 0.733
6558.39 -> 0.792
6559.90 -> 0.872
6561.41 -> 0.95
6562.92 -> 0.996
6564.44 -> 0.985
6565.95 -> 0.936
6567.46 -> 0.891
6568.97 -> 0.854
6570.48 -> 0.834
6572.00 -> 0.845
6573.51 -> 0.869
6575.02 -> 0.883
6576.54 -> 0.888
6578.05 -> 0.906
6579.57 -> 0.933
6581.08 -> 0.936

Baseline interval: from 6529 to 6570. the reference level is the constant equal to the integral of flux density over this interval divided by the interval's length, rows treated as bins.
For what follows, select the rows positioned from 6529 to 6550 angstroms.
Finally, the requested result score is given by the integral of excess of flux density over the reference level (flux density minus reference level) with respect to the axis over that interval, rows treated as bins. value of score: -0.4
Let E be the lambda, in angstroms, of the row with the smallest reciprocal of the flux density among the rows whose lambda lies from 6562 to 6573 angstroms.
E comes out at 6562.92 angstroms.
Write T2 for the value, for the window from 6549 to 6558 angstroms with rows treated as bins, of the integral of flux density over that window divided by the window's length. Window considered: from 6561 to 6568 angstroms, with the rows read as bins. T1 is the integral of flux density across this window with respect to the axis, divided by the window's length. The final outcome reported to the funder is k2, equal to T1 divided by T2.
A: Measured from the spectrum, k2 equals 1.23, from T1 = 0.953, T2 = 0.77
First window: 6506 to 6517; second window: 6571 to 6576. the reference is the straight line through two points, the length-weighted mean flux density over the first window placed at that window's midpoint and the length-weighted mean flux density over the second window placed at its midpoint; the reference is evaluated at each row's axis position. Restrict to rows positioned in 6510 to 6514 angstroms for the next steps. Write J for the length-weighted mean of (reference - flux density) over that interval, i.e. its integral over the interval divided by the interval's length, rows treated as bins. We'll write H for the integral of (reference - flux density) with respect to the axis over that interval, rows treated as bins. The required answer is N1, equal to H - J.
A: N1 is 0.06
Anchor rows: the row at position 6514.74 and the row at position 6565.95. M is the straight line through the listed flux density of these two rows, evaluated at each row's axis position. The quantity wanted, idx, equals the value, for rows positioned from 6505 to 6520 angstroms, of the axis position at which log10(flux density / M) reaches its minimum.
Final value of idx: 6510.25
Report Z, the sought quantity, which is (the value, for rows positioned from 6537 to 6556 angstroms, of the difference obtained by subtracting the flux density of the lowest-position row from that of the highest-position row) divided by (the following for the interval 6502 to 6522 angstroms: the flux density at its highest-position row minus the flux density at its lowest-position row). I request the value 0.5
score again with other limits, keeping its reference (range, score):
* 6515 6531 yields -1.1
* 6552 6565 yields 0.1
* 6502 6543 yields -2.8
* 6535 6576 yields 0.5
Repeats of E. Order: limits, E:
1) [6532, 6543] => 6540.30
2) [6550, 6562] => 6561.41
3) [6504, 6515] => 6504.25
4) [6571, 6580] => 6579.57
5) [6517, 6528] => 6517.75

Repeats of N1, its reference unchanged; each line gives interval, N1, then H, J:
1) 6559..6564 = -0.42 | -0.52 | -0.10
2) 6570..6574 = 0.03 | 0.05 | 0.01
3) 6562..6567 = -0.50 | -0.63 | -0.13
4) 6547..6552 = -0.19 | -0.23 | -0.05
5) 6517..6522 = -0.21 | -0.26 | -0.05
